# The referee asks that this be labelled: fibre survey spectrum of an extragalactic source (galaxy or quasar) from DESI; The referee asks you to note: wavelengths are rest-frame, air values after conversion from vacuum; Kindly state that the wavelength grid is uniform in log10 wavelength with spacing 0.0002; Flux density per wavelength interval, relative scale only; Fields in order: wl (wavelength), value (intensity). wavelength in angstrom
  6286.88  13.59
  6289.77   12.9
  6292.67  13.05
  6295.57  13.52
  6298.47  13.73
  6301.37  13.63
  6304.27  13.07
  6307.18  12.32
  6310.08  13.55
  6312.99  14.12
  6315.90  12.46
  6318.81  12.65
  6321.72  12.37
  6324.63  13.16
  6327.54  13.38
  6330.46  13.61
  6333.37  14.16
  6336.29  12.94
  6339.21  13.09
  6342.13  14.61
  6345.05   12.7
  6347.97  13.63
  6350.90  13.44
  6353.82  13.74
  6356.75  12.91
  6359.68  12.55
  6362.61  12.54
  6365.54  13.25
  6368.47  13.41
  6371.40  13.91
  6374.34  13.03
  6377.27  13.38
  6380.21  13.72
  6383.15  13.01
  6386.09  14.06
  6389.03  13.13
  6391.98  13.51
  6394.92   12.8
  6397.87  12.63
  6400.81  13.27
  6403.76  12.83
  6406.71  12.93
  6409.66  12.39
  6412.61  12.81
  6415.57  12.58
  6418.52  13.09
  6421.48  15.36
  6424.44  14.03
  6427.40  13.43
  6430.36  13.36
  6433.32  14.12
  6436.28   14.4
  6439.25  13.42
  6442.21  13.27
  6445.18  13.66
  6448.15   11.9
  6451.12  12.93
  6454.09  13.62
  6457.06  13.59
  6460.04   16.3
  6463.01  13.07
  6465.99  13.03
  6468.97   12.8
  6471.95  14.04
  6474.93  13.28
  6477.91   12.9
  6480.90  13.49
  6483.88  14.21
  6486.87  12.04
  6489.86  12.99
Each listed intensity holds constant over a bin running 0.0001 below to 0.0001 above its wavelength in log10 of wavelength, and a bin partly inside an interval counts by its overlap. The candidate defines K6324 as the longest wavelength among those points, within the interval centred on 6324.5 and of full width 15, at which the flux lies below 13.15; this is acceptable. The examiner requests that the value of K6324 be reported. 6321.72 angstrom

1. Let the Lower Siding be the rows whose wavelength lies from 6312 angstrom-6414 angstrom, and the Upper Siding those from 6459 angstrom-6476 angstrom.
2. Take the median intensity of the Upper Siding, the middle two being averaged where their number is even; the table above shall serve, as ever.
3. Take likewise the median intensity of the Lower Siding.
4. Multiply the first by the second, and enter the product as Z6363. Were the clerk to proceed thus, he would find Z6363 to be 173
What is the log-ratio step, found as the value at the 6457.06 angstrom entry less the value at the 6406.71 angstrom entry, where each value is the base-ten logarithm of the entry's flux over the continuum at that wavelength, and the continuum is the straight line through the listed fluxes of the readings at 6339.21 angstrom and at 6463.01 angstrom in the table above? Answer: 0.022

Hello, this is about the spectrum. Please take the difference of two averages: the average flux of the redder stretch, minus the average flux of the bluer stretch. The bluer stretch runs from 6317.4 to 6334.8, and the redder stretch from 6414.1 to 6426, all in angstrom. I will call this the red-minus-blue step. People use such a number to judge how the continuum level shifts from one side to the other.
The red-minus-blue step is 0.54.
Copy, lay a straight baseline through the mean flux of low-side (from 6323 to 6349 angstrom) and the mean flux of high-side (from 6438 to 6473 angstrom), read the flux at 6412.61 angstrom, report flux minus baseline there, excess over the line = -0.7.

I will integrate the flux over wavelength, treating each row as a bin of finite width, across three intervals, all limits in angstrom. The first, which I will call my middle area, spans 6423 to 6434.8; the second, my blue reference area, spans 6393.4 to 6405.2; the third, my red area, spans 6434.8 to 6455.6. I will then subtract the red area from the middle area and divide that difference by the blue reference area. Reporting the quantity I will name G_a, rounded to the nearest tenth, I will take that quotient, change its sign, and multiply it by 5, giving 3.8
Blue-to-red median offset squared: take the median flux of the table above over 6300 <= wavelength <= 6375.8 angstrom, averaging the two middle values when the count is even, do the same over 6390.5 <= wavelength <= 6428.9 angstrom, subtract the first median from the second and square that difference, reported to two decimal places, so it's 0.08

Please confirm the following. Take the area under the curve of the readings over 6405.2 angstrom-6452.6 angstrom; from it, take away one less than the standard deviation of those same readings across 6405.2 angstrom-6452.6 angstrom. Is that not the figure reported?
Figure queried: 633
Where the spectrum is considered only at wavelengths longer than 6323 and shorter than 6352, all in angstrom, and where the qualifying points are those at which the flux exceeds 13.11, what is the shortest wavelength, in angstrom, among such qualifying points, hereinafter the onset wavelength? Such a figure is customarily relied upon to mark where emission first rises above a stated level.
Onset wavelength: 6324.63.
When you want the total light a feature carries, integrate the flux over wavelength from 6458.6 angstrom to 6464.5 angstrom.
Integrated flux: 87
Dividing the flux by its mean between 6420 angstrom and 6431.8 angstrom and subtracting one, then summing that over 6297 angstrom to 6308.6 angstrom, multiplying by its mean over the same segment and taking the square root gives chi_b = 0.122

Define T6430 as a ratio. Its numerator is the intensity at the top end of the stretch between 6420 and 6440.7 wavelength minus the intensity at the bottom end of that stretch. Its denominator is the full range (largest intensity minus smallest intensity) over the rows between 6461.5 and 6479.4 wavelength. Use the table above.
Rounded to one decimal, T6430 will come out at -1.6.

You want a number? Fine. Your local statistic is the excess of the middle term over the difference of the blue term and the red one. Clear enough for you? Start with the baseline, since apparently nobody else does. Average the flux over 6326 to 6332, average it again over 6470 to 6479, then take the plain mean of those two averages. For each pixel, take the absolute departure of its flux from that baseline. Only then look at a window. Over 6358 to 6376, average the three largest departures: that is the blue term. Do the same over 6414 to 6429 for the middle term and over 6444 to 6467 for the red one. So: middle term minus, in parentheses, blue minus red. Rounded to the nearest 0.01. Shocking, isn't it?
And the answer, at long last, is 2.00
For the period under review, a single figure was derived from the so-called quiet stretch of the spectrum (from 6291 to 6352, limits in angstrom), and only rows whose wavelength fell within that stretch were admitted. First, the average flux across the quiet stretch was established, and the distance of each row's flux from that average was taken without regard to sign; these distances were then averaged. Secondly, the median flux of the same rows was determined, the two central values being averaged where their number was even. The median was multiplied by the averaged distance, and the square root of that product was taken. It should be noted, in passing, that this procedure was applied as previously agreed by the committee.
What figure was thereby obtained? 2.56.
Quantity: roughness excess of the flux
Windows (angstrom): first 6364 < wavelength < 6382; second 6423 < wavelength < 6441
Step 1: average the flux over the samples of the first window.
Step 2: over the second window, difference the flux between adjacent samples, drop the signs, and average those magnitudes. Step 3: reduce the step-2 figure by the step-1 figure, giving -12.9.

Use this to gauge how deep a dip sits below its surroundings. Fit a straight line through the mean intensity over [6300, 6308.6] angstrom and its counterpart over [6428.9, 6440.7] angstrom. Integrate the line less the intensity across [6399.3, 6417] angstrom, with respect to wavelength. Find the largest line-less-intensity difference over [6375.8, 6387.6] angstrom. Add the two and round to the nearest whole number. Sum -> 16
